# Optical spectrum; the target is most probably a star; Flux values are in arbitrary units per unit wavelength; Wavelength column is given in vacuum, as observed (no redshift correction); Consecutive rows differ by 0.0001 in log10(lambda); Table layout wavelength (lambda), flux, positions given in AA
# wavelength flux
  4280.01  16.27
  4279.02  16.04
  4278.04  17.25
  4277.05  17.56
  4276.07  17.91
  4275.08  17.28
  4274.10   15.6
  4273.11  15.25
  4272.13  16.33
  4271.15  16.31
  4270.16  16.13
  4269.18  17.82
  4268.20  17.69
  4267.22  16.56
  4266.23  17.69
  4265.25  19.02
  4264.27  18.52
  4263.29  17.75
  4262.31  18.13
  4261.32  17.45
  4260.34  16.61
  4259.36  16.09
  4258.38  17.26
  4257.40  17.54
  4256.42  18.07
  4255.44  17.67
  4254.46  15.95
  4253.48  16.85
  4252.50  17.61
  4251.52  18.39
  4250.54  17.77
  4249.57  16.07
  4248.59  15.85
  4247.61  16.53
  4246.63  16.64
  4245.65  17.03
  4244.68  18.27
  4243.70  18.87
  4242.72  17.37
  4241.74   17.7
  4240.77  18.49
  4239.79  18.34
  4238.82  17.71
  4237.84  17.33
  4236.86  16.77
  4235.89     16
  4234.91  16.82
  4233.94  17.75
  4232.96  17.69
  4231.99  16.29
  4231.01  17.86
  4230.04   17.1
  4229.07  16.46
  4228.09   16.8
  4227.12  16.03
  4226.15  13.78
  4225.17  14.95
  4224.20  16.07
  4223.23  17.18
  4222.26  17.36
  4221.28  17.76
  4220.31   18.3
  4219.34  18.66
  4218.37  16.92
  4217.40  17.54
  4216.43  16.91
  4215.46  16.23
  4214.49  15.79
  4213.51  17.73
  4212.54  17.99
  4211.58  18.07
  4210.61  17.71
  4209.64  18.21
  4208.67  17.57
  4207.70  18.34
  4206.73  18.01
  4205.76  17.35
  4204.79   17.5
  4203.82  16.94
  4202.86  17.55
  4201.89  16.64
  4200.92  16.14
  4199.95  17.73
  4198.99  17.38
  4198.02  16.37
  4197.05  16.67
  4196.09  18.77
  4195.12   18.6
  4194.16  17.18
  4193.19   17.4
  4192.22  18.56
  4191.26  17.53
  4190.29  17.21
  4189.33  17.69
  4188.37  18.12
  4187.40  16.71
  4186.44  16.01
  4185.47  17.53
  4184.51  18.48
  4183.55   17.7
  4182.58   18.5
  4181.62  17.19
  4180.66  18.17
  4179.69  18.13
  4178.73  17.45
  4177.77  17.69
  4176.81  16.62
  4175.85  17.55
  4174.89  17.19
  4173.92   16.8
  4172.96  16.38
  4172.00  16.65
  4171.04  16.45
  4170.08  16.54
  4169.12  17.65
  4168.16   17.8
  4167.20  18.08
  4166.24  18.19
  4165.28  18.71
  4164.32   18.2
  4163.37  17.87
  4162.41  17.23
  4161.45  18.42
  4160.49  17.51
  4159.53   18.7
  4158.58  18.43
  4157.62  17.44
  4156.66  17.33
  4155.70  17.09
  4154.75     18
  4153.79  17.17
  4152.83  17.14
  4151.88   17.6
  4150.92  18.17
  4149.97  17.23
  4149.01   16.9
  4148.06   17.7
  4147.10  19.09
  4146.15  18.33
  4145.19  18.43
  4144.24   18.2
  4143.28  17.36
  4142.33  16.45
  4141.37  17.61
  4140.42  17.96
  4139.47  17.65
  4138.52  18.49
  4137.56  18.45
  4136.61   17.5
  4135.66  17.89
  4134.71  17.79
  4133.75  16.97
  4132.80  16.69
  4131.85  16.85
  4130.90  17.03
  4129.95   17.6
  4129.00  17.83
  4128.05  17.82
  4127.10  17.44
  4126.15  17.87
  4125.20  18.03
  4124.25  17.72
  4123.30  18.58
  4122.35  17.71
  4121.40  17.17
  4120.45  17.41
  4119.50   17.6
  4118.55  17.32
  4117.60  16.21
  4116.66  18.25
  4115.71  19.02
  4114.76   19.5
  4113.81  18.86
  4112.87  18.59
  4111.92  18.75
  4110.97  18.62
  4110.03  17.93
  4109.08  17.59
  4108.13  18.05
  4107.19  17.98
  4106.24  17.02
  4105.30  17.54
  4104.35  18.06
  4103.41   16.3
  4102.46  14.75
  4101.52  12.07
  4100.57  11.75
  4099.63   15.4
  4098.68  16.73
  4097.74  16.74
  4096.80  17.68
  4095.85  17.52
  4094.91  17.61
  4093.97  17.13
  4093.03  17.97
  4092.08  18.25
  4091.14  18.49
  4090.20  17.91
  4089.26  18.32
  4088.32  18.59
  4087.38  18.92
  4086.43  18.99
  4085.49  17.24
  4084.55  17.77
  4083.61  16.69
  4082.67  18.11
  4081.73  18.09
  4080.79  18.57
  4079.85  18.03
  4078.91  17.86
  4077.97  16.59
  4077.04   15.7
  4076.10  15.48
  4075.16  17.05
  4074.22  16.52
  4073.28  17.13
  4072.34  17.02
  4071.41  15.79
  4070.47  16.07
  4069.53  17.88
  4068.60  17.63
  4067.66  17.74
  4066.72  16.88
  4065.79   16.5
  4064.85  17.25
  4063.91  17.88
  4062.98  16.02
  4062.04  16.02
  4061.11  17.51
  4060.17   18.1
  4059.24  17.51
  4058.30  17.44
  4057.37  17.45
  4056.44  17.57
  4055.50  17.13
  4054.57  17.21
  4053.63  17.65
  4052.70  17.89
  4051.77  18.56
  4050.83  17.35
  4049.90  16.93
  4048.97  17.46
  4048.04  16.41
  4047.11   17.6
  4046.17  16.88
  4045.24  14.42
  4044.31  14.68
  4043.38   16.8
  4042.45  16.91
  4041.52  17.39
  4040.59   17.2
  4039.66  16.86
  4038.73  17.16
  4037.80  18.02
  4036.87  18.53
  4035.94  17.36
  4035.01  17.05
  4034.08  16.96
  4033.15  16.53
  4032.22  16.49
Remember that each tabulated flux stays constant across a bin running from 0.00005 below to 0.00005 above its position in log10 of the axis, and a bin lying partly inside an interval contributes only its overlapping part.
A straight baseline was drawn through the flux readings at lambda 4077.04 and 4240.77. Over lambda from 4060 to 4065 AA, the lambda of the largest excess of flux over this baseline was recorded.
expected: 4060.17 AA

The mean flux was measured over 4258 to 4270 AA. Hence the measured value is 17.5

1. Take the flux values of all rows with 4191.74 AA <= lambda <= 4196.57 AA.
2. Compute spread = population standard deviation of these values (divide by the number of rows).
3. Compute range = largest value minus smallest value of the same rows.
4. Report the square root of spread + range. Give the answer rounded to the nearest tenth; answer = 1.5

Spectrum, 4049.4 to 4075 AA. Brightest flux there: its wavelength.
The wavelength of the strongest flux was 4051.77 AA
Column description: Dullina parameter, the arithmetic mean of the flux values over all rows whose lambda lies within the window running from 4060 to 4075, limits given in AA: 17.0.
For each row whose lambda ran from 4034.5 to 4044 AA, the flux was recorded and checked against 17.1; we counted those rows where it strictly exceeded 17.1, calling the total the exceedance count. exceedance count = 6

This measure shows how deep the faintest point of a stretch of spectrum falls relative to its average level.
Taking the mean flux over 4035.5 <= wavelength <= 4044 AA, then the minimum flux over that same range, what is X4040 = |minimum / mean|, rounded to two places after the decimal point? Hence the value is 0.97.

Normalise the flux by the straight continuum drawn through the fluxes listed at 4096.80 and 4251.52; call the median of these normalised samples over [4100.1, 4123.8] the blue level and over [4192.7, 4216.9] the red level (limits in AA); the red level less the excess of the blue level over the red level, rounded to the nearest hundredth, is 0.93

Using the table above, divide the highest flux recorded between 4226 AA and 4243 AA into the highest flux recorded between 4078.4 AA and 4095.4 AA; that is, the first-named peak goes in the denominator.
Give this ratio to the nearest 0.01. 1.03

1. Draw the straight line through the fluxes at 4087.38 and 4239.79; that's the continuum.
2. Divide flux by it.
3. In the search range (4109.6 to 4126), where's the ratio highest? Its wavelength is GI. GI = 4114.76 AA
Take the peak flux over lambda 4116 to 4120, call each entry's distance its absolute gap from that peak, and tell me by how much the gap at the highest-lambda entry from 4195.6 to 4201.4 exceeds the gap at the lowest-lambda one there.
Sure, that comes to 1.6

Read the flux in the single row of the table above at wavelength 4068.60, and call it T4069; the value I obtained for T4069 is 17.63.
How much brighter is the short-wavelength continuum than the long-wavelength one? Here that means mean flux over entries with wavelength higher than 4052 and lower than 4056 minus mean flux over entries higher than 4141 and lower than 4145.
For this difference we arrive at 0.1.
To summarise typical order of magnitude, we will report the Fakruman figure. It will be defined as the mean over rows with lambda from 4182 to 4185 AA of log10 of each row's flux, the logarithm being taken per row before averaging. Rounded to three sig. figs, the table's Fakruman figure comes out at 1.26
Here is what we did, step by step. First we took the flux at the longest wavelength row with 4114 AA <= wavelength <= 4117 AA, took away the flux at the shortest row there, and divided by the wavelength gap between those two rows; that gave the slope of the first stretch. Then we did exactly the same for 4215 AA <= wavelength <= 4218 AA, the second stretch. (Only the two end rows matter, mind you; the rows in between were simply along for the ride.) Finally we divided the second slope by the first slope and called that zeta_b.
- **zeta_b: -1.0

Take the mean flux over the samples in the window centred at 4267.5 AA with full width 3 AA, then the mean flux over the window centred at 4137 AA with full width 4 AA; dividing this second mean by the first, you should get 1.04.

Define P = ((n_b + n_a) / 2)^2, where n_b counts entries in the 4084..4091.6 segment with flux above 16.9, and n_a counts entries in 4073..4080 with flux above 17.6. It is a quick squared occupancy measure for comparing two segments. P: 25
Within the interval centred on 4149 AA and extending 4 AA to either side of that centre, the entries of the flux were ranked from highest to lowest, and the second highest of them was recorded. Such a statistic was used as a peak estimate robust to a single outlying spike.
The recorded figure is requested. 18.43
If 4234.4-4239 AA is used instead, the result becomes 17.33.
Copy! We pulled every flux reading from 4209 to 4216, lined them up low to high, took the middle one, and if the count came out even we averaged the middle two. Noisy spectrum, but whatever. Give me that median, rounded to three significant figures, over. 17.7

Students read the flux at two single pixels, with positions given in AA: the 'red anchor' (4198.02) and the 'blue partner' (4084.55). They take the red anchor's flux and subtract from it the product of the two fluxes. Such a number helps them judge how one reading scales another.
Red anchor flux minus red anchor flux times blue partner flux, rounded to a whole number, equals -275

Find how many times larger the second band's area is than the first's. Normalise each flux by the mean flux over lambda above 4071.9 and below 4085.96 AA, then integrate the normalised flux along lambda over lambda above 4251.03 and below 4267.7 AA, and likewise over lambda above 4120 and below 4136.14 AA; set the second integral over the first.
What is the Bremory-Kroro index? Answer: 0.973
